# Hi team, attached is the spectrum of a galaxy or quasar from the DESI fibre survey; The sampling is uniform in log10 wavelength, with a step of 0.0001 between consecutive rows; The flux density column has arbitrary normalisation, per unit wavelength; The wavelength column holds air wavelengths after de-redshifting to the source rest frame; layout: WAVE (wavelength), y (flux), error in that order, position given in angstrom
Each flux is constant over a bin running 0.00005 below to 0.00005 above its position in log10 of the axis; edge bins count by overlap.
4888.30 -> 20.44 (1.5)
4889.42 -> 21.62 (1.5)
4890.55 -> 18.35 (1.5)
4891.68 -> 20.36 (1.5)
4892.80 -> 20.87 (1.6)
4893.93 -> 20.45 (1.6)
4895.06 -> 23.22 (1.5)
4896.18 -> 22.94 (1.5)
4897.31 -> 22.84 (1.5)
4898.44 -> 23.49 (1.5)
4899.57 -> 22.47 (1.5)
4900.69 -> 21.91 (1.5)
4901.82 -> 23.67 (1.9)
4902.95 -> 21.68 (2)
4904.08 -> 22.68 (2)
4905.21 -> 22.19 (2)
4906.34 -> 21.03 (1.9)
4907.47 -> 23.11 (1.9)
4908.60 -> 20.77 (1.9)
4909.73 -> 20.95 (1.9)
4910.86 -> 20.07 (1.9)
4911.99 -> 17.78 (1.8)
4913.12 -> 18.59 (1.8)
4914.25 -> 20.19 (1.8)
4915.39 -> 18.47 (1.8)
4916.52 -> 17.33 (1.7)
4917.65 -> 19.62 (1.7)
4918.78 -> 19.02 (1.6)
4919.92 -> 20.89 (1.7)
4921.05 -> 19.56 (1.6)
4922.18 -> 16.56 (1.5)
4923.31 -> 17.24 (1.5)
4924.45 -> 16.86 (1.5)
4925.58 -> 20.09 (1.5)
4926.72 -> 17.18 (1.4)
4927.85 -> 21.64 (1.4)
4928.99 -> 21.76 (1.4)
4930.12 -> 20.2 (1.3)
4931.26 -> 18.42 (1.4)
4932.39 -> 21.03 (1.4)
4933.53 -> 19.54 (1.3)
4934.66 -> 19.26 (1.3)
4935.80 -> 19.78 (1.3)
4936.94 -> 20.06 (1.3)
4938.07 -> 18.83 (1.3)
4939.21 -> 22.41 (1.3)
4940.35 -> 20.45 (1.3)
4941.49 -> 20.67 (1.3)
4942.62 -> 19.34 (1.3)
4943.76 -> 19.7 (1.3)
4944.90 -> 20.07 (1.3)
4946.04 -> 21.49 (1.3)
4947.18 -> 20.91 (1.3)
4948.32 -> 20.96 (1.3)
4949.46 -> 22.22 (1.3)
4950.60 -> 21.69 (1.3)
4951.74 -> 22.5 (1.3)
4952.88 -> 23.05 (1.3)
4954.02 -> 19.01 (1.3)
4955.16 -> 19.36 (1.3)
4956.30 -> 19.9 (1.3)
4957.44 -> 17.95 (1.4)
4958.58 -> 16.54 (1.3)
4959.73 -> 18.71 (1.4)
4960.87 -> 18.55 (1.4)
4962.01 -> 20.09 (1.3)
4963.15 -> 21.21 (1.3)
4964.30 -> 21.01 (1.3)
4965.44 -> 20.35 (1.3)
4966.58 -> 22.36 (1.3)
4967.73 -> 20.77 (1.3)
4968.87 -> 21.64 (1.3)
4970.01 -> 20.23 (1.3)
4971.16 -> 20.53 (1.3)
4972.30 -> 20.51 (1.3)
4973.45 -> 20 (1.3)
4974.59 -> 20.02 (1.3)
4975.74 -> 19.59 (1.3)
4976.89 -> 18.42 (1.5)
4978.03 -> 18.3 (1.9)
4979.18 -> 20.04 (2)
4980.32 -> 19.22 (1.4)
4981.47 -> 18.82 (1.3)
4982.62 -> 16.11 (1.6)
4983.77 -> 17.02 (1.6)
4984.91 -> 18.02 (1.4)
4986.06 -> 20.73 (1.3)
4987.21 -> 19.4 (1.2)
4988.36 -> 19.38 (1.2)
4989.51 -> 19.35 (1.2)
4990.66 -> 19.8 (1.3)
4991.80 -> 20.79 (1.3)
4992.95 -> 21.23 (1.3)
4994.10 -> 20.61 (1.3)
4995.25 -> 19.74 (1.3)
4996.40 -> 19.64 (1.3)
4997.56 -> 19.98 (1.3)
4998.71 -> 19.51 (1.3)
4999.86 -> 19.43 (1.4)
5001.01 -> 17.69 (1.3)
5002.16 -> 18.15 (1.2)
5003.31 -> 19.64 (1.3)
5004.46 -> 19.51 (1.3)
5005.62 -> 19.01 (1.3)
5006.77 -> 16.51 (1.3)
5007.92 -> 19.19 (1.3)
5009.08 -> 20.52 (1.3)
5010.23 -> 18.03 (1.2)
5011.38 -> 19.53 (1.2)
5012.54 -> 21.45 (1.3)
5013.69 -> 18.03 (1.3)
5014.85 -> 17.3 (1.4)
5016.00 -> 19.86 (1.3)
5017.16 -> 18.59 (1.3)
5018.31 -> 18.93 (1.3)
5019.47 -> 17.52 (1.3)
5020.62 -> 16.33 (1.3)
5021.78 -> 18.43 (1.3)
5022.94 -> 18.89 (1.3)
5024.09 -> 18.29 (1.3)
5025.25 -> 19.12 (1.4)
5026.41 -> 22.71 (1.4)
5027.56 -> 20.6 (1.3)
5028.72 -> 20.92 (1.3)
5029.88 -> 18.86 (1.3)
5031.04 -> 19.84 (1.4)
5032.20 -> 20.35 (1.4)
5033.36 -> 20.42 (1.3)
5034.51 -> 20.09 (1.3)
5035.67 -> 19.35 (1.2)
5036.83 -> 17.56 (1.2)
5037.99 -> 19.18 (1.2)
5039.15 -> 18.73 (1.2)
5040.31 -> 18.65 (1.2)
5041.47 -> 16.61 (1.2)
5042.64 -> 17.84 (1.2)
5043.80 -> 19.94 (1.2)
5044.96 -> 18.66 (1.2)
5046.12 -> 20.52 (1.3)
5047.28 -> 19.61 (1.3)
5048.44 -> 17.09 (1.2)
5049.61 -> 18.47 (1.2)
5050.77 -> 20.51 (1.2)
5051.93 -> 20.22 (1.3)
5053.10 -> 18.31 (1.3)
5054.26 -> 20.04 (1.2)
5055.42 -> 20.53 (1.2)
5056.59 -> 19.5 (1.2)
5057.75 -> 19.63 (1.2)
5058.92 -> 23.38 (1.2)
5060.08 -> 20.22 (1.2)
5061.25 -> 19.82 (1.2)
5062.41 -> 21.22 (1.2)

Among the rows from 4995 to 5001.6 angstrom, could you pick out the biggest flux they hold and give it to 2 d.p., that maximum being 19.98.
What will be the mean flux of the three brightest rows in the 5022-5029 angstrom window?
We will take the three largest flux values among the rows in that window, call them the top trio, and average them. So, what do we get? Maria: 21.4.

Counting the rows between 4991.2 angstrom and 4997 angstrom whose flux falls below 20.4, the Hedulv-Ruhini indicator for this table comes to 2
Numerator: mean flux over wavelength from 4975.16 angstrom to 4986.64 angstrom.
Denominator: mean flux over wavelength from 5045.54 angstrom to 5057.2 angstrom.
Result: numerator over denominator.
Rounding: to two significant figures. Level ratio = 0.96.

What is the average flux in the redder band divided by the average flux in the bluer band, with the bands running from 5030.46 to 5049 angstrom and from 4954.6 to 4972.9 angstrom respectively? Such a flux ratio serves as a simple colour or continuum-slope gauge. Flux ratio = 0.95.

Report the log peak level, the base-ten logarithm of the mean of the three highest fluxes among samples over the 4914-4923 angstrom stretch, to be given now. 1.31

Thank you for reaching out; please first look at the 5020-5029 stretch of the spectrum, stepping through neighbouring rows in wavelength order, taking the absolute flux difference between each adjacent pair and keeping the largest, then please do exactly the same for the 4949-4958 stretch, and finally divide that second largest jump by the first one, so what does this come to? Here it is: 1.1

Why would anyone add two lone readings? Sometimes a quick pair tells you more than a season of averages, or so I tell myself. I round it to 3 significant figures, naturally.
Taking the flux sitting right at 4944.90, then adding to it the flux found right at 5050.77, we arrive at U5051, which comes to 40.6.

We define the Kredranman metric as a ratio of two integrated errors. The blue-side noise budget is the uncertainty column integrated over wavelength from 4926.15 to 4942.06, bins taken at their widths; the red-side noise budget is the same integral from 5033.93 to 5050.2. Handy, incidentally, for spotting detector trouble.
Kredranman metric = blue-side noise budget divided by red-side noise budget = 1.07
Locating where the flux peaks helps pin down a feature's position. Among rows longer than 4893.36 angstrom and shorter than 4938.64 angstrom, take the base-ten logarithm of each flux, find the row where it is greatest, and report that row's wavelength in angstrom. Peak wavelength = 4901.82 angstrom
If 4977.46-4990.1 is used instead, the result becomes 4986.06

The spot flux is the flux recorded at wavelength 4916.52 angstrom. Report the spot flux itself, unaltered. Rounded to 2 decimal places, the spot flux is 17.33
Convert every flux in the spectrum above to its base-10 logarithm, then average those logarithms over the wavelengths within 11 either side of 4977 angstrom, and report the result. 1.29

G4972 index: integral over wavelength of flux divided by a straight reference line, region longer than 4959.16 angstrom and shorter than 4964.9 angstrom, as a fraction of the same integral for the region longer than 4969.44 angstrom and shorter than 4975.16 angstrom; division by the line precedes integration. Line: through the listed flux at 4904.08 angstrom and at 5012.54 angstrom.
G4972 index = 0.98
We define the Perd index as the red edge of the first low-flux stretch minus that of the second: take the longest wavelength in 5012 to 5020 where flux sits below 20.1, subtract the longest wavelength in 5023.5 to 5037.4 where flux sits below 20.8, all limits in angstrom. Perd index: -17.4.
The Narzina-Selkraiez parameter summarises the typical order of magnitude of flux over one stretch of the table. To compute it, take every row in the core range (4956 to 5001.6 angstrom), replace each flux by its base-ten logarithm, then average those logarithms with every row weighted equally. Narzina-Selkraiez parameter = 1.29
